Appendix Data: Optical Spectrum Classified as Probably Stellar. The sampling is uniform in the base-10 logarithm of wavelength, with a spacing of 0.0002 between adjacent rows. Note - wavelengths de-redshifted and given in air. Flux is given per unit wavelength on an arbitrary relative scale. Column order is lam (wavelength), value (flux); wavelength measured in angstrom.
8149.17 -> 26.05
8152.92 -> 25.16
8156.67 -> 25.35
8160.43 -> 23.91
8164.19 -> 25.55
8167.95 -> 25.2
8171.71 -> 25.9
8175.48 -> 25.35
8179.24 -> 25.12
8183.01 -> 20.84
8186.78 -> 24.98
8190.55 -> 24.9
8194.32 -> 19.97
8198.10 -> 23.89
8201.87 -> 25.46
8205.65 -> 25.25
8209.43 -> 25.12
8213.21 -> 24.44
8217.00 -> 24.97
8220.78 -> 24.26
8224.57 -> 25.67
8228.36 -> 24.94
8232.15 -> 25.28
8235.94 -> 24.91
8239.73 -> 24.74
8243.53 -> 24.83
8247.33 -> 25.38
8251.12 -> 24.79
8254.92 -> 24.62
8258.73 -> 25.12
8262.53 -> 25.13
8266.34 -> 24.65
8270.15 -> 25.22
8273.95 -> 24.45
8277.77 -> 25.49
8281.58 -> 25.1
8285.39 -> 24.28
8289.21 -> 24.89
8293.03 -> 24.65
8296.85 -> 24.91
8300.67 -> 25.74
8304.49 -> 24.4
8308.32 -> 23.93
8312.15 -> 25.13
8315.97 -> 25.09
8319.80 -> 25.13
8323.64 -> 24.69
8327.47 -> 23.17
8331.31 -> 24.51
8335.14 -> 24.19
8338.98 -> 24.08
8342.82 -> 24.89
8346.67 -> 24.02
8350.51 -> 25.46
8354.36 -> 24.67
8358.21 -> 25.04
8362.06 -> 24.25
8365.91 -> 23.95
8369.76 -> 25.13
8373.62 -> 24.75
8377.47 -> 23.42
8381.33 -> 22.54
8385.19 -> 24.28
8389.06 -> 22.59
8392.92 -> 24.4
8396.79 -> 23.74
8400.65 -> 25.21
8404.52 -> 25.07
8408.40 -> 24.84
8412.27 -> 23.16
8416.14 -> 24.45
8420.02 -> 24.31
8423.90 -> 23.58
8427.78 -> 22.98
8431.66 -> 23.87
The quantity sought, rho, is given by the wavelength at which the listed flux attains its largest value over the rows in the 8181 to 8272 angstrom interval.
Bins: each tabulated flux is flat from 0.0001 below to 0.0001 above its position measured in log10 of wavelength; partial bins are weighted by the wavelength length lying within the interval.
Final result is 8224.57 angstrom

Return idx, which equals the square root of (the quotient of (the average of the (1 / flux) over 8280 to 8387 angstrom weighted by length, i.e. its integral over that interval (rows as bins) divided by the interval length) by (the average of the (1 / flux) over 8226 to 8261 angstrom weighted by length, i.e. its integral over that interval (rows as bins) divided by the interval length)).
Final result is 1.01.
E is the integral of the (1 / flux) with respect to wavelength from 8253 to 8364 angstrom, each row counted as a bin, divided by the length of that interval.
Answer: 0.0405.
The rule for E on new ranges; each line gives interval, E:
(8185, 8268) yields 0.0406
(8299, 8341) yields 0.0408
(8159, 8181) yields 0.0397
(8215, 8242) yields 0.0401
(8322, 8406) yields 0.0413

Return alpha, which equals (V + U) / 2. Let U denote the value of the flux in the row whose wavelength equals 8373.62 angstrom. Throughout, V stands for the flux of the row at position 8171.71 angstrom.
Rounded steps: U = 24.75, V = 25.9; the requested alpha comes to 25.3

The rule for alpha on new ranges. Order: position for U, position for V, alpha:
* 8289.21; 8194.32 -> 22.4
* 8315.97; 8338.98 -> 24.6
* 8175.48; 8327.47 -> 24.3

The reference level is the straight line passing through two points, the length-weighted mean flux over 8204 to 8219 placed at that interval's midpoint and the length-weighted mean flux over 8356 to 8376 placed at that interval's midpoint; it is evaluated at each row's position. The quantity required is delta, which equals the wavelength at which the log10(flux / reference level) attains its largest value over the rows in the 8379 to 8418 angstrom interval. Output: 8400.65 angstrom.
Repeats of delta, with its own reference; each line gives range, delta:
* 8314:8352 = 8350.51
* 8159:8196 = 8171.71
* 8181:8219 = 8201.87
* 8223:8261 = 8224.57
